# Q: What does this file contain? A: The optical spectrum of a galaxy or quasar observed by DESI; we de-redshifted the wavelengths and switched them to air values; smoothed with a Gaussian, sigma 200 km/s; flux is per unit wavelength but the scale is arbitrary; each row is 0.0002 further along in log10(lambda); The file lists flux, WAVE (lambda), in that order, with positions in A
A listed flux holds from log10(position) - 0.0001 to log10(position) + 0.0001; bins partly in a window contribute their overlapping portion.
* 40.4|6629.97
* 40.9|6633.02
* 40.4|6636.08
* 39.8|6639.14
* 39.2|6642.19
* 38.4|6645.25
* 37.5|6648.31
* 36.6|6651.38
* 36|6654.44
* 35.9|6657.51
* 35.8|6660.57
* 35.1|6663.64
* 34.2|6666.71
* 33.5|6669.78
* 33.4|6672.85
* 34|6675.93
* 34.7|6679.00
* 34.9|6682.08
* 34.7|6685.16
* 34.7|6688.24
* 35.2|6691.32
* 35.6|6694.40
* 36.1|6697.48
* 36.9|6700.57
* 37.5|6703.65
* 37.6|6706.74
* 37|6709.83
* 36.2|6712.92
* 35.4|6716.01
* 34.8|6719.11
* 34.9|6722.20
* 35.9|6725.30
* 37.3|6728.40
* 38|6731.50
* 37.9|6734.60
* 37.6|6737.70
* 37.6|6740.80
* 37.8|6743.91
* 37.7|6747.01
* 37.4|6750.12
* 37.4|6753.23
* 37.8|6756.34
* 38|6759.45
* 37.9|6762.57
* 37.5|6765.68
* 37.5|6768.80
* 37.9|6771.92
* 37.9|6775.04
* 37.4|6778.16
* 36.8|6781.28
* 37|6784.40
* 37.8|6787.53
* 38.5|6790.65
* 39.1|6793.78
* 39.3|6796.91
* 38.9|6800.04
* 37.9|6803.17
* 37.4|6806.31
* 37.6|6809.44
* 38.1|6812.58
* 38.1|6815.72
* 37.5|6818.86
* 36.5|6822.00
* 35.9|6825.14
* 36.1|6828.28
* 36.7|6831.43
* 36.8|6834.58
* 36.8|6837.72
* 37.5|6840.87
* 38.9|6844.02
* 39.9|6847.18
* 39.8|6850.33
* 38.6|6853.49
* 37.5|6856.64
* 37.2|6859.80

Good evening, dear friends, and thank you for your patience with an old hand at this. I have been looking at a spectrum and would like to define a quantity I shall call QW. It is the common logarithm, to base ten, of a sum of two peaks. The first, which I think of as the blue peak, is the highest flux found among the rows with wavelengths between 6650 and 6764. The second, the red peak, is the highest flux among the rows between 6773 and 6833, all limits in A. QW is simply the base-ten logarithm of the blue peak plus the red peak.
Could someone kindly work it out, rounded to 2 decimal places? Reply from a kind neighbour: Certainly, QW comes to 1.89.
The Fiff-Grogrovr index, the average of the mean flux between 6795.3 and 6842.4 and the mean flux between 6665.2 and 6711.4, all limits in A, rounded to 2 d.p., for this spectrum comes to 36.37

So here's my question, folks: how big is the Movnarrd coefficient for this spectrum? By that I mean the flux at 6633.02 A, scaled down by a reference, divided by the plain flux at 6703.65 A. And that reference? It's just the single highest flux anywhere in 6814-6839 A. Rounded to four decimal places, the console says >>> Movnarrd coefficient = 0.0286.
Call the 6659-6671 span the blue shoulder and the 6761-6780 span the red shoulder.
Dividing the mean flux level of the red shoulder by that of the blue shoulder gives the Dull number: 1.09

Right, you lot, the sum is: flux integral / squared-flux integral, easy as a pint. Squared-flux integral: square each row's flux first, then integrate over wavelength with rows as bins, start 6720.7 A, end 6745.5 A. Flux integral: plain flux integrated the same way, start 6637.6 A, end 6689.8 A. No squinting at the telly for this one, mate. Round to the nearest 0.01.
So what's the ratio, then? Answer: 0.05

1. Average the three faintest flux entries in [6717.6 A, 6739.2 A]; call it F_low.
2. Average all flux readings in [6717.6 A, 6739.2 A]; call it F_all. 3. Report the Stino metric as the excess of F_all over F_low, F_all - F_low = 1.43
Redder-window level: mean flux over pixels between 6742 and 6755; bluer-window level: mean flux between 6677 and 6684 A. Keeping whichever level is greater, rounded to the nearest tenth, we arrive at 37.6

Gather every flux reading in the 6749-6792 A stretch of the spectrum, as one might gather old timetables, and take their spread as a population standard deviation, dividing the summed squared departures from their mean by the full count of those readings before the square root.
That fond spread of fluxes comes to 0.42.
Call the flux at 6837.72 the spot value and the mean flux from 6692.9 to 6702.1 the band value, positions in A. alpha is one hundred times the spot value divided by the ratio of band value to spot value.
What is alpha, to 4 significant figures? 3741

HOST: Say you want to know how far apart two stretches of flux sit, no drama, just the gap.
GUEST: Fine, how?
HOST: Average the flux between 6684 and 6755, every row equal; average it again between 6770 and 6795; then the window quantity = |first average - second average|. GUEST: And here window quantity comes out 1.2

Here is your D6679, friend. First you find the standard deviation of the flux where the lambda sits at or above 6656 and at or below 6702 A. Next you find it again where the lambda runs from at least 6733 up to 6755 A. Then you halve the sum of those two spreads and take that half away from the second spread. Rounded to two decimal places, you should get -0.39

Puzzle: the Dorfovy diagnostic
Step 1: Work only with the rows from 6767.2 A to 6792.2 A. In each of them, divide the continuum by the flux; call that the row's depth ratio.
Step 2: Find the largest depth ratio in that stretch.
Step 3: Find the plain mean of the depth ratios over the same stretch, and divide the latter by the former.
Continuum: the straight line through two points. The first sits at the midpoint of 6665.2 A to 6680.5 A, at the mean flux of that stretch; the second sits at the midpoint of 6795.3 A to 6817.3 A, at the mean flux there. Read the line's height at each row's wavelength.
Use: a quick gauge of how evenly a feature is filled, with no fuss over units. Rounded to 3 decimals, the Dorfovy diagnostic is 0.978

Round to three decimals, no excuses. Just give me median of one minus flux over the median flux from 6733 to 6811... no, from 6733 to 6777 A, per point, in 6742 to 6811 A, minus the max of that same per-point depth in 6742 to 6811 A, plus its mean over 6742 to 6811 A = -0.029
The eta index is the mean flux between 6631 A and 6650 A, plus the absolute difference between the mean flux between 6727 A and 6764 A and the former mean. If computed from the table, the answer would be 41.0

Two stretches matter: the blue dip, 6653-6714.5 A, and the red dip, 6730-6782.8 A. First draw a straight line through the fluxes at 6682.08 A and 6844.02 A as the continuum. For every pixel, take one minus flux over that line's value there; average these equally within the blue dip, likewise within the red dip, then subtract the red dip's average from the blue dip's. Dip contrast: 0.01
